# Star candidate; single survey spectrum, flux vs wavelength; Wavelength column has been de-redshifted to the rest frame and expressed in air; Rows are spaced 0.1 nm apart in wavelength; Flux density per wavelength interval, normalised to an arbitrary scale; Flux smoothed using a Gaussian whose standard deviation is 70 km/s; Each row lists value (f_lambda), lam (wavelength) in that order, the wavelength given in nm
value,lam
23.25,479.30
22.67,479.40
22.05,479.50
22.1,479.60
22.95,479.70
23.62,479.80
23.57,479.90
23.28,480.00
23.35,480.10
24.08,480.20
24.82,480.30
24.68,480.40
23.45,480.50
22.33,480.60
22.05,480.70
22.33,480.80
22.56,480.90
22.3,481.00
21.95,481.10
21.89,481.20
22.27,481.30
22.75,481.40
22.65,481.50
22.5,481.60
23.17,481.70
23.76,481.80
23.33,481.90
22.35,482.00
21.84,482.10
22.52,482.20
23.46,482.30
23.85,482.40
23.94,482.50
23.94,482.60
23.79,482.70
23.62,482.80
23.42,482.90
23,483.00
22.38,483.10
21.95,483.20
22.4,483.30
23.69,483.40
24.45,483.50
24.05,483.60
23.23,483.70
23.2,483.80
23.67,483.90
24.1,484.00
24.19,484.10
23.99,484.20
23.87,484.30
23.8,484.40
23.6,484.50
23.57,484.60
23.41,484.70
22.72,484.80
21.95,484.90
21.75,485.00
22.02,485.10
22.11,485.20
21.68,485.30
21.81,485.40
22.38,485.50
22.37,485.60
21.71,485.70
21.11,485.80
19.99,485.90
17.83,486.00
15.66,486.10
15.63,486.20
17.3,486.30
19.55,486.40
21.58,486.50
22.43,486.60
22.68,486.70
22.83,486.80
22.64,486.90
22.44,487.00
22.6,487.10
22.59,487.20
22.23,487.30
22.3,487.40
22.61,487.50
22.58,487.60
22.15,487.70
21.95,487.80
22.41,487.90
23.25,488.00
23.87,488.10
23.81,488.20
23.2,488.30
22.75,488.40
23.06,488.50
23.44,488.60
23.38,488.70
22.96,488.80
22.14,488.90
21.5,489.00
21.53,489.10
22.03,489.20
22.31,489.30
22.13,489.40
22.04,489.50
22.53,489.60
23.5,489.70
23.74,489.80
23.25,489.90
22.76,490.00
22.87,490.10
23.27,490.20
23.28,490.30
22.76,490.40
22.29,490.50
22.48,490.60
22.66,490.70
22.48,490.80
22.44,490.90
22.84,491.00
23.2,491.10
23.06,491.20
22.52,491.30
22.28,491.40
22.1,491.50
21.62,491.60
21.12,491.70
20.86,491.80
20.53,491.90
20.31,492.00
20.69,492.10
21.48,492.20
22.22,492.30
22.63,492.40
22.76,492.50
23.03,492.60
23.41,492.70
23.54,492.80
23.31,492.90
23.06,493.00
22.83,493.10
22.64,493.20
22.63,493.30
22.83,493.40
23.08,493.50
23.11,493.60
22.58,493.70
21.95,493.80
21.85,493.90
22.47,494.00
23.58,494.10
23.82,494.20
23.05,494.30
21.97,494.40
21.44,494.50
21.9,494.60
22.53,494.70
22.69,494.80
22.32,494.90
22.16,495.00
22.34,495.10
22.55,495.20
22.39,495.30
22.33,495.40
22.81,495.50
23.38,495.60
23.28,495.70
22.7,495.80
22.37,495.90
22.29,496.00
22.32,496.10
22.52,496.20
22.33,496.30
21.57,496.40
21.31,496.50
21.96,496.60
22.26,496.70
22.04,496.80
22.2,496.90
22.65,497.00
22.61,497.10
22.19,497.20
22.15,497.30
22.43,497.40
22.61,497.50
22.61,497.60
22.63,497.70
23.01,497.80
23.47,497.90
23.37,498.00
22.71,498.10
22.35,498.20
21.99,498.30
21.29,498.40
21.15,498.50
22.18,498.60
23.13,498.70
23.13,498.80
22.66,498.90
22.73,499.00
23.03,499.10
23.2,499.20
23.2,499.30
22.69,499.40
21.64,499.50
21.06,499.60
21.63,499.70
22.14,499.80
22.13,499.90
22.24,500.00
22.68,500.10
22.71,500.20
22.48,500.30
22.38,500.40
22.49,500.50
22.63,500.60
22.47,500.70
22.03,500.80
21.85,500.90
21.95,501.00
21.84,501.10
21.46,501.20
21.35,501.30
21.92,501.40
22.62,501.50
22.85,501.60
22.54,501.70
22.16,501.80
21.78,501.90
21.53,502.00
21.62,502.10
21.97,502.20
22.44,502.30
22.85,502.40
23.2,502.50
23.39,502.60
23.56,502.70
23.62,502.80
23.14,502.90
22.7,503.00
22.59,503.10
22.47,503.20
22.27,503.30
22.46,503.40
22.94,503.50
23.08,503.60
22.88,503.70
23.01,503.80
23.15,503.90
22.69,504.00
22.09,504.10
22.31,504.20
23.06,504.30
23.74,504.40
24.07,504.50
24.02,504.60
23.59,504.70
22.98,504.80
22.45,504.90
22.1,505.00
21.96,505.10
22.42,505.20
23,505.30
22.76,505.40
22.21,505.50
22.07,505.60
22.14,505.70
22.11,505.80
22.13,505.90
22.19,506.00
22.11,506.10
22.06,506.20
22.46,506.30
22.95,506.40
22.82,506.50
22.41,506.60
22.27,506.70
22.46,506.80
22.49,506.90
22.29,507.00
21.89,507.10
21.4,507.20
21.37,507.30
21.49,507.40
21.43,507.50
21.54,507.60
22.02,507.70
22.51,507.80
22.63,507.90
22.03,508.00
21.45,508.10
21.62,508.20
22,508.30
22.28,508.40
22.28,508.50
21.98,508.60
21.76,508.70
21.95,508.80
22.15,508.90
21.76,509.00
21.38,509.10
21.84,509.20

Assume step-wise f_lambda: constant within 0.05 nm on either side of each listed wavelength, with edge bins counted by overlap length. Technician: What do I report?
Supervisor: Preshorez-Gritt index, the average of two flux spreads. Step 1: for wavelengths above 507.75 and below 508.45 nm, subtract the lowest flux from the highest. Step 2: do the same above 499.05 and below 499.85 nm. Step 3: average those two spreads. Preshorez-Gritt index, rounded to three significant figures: 1.66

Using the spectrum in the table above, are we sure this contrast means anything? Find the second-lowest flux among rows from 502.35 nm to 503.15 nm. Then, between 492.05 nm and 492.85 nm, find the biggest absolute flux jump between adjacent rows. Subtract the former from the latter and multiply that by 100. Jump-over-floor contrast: -2191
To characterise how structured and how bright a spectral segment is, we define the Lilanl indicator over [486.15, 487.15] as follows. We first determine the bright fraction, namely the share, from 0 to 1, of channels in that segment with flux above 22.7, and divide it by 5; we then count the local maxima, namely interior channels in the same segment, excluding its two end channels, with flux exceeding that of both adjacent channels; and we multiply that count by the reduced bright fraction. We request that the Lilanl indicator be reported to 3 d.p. 0.020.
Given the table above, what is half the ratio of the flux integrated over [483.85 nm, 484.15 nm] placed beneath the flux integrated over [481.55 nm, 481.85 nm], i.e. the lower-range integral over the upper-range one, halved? 0.482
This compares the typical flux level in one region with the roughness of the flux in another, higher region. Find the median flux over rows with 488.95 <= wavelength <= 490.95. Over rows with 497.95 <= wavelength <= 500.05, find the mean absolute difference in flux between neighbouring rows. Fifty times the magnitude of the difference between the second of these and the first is 1104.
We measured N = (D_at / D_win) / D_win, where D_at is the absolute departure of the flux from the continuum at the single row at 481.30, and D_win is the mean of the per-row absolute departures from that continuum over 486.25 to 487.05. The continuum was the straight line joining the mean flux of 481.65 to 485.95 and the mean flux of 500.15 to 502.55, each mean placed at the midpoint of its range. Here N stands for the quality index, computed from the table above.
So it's 0.40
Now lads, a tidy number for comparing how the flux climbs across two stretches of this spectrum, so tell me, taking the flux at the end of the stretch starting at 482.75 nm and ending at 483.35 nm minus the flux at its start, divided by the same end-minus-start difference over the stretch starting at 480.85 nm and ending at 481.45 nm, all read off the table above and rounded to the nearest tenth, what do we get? -6.4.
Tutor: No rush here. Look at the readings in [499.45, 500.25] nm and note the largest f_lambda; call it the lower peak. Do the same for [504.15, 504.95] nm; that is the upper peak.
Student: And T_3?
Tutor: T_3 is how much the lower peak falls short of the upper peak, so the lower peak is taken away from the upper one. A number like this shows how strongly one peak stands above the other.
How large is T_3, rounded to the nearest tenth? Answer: 1.4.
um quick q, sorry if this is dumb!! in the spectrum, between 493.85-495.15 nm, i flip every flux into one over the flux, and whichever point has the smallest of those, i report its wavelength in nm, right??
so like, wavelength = 494.20 nm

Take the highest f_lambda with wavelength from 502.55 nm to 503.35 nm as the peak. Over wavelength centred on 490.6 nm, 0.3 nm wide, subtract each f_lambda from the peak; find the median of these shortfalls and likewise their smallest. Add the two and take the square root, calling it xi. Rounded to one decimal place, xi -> 1.4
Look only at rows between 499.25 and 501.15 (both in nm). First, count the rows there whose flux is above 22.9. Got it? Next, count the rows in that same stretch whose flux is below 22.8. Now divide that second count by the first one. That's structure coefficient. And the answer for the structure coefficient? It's 18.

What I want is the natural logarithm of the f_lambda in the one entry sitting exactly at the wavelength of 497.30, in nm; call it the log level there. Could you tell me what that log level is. 3.098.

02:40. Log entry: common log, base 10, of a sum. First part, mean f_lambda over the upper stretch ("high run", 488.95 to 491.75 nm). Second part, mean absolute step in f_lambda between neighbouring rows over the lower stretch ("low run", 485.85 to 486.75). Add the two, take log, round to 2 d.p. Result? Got 1.38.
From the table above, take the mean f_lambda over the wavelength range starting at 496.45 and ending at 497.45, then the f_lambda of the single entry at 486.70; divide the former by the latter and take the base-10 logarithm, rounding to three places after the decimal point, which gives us -0.010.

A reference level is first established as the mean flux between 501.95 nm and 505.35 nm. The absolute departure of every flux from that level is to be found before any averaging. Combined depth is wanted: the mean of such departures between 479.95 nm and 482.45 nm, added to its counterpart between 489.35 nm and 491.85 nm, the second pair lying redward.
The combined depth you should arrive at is 1.2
